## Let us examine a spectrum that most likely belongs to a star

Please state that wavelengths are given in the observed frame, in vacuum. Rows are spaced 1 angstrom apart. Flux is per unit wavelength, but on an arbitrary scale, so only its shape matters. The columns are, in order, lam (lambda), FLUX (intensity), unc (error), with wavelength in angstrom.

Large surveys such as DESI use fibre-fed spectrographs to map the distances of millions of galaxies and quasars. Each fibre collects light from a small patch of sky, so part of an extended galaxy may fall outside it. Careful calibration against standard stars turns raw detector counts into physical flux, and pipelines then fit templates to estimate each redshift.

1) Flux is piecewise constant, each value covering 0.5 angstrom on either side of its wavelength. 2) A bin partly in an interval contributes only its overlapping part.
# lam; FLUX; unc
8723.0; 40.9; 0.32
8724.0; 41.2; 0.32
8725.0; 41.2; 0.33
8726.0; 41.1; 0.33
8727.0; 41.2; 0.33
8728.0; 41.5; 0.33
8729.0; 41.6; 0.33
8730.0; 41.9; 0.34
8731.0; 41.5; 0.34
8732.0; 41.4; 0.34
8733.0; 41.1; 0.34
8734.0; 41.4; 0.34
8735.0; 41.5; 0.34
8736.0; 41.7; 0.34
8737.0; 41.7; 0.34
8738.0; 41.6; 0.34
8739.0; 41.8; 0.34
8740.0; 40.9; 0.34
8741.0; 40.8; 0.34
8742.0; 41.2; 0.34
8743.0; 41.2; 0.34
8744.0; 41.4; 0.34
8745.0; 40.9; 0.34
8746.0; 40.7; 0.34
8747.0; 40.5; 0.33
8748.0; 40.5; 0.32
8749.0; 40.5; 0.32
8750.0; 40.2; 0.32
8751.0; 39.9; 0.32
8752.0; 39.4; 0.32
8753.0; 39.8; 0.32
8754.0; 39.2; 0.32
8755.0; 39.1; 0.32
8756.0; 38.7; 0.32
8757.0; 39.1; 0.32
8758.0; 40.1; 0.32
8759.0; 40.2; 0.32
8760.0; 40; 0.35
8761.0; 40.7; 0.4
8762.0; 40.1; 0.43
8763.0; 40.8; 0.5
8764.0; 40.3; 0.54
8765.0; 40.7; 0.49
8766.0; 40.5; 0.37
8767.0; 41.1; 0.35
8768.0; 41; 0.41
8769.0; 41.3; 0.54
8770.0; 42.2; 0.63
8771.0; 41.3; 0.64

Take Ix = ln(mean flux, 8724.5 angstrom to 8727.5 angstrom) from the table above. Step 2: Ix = 3.72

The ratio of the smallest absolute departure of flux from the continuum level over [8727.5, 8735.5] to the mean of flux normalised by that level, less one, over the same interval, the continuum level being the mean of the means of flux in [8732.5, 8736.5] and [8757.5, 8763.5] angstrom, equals 15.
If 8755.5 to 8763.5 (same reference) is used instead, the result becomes -3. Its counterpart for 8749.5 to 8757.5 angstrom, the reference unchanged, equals -19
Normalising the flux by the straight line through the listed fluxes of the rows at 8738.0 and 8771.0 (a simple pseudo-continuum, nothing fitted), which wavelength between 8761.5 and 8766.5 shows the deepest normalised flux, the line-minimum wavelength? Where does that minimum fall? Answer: 8762.0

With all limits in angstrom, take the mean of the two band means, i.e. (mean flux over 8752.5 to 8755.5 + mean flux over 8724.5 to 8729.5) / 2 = 40.3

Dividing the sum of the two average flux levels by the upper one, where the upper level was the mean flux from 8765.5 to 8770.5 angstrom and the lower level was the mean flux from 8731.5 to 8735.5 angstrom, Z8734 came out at 2.00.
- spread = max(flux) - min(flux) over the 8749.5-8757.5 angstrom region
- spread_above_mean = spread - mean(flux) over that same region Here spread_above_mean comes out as -37.9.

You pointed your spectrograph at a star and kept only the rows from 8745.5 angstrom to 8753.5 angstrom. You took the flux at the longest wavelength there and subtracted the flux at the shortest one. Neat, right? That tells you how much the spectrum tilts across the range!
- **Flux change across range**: -0.9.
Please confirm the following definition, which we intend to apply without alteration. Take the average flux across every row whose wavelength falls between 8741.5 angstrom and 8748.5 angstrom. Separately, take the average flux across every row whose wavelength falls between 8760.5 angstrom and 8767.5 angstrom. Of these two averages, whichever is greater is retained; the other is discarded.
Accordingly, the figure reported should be 40.91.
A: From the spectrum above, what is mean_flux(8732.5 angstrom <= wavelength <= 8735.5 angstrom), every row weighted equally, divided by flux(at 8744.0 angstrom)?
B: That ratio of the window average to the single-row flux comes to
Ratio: 1.00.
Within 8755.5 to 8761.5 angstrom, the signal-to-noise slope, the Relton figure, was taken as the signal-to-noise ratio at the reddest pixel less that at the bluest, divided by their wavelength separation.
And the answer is -4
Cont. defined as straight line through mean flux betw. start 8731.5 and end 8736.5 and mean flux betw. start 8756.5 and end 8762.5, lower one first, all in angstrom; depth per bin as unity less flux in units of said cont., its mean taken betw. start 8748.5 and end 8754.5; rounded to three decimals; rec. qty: 0.016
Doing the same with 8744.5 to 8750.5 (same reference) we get 0.003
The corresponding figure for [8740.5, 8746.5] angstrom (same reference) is -0.003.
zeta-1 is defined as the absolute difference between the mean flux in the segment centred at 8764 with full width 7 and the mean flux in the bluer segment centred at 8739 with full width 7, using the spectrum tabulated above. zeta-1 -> 0.79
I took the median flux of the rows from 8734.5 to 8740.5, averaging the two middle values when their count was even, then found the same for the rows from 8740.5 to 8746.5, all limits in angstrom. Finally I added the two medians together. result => 82.70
